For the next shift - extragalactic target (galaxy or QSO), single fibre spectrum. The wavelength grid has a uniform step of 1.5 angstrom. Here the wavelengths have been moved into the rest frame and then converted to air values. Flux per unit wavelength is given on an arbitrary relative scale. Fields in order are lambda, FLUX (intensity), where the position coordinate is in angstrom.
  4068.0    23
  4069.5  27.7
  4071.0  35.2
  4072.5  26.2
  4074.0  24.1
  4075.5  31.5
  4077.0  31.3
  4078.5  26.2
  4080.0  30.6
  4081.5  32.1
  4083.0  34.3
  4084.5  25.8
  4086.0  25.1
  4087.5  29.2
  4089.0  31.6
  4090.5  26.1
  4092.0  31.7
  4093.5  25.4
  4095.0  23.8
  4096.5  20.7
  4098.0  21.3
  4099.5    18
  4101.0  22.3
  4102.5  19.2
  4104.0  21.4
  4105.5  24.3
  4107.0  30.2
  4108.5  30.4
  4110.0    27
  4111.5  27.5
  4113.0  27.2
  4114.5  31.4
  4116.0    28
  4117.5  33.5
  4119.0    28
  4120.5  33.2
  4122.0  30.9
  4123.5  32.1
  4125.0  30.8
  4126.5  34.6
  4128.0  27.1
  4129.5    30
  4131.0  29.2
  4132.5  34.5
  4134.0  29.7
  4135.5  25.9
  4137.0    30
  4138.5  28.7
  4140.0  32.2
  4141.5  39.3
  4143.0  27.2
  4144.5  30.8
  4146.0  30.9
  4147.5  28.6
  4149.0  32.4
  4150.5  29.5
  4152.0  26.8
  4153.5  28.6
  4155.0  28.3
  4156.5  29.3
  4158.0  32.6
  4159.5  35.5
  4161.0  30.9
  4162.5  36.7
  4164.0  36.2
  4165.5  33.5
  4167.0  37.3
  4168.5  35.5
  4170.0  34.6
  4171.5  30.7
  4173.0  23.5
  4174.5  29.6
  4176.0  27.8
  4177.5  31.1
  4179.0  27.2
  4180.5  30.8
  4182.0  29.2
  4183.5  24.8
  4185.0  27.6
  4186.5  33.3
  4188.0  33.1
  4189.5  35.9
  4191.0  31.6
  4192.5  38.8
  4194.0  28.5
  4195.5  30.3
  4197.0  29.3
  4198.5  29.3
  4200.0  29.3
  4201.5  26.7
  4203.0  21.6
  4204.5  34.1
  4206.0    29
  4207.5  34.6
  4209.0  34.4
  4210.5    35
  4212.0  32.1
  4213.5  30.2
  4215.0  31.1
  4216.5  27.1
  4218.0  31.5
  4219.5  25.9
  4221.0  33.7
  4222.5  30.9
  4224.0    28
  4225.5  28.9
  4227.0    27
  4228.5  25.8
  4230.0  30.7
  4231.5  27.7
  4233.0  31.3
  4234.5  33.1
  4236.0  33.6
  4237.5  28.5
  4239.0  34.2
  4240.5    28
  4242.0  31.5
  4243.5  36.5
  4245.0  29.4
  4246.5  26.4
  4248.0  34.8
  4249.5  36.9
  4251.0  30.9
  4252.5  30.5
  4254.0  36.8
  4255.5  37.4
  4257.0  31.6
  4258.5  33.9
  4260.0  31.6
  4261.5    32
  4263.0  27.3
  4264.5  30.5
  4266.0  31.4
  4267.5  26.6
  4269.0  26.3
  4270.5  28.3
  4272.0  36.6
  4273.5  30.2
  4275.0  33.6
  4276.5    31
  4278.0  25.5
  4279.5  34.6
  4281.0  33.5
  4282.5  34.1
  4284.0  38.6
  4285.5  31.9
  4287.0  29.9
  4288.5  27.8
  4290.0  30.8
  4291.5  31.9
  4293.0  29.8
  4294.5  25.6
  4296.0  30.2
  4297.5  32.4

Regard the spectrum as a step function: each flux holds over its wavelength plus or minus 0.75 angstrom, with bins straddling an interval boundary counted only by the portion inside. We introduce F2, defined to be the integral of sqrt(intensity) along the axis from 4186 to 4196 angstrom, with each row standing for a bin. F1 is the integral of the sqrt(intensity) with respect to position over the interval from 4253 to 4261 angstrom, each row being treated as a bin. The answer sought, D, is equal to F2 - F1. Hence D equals 11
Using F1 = 47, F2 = 57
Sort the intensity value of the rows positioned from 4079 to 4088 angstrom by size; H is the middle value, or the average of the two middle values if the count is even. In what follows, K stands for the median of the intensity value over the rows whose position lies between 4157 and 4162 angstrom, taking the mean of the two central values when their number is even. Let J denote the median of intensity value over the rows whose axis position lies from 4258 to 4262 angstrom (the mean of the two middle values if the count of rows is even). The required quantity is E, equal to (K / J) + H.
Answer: 31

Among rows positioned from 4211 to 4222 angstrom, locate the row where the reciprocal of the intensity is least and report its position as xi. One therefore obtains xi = 4221.0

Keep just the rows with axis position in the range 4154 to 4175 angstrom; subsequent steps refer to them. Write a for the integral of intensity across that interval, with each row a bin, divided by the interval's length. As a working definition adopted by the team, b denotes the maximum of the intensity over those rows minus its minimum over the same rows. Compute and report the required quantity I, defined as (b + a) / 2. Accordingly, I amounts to 23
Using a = 32.4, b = 13.8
